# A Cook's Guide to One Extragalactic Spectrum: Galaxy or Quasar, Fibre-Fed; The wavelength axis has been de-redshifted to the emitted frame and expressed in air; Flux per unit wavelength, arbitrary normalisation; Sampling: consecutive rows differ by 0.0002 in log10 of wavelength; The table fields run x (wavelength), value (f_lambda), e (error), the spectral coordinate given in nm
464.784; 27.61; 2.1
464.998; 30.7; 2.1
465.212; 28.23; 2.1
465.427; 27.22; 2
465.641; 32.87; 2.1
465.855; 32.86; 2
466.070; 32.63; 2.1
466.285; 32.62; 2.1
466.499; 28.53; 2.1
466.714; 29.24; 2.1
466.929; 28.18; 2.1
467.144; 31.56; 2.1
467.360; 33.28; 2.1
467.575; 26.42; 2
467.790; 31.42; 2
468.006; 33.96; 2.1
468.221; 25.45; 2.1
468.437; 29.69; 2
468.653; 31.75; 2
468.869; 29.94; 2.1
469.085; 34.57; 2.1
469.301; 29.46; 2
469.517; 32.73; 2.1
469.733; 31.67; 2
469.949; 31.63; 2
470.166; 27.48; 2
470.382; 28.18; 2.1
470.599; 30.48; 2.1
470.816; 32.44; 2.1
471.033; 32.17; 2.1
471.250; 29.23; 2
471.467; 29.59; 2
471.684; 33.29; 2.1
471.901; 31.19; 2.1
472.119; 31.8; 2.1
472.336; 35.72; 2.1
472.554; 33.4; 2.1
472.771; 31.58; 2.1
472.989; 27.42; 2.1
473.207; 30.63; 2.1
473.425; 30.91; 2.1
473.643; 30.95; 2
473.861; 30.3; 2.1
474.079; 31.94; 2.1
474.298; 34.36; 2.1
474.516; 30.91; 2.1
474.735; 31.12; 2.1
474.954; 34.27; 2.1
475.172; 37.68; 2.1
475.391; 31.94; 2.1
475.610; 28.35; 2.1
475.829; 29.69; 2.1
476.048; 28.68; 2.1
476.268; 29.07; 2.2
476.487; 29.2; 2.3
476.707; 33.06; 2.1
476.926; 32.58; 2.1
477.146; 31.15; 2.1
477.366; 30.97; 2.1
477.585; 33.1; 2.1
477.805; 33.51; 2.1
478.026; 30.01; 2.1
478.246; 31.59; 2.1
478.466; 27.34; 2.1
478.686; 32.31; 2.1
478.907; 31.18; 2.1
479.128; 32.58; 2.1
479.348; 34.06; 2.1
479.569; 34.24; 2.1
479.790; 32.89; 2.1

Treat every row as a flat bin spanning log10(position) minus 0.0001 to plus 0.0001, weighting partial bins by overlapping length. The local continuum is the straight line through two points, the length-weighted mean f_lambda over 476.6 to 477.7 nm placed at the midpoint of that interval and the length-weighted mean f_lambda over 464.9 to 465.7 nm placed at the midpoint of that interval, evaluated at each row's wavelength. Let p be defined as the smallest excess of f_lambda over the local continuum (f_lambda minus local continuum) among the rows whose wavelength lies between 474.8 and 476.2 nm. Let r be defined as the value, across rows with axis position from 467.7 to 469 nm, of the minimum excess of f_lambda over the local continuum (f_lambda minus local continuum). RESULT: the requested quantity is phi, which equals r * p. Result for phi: 16.7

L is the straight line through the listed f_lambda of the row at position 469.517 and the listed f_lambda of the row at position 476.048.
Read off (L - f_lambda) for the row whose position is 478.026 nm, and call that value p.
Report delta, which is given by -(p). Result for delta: 2.6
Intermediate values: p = -3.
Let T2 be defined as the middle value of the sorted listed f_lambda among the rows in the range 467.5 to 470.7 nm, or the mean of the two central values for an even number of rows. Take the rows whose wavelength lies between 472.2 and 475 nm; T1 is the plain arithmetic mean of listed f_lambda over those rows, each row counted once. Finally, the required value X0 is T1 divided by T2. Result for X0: 1.044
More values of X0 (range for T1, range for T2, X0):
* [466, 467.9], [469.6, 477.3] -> 0.977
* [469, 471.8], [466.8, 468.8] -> 0.986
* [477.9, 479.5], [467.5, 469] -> 1.045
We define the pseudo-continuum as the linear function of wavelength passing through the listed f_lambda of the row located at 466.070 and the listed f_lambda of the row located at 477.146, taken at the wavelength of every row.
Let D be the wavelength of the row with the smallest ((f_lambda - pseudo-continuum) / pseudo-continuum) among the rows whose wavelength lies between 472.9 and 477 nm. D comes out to 472.989 nm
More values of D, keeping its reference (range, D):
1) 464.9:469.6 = 468.221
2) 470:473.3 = 470.166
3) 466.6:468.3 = 468.221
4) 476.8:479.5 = 478.466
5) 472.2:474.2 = 472.989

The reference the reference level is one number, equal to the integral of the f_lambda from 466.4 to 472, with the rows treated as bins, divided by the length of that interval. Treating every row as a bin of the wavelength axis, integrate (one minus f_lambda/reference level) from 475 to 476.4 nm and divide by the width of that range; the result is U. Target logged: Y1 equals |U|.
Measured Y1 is 0.016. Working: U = -0.02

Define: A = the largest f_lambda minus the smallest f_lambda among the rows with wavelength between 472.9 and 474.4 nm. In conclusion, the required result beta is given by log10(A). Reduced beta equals 0.84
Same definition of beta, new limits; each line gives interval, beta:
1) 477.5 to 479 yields 0.79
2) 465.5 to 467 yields 0.67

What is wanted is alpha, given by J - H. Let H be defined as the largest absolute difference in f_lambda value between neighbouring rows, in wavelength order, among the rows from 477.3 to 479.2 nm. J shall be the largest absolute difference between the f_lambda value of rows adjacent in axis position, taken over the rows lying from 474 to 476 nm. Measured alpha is 0.8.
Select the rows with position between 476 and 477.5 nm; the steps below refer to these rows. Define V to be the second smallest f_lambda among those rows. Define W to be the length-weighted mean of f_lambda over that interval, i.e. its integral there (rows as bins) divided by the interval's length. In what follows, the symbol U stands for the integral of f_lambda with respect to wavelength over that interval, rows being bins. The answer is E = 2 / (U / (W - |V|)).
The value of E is 0.075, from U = 46.2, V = 29.07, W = 30.8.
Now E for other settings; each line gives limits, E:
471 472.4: 0.096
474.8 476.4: 0.106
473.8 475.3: 0.085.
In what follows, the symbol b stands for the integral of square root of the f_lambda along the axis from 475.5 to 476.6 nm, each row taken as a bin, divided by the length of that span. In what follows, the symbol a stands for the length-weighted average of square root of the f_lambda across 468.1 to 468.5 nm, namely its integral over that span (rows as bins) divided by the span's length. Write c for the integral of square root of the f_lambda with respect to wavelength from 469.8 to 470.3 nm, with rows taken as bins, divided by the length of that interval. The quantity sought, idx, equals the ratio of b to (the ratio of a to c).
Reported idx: 5.59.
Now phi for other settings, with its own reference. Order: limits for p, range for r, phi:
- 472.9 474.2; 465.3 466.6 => 9.1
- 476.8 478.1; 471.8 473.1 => 9.2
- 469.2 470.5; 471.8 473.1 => 12.2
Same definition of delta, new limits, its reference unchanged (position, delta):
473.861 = 0.3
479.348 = 7.4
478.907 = 4.3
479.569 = 7.7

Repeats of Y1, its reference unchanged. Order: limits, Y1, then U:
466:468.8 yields 0.006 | 0.01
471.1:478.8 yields 0.029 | -0.03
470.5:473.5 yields 0.030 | -0.03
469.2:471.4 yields 0.000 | 0.00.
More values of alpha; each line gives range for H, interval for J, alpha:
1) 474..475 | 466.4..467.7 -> 3.4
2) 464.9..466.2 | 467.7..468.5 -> 2.9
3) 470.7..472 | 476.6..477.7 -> -1.6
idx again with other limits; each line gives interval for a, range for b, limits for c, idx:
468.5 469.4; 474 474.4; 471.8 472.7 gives 5.90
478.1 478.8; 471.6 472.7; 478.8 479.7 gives 5.99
